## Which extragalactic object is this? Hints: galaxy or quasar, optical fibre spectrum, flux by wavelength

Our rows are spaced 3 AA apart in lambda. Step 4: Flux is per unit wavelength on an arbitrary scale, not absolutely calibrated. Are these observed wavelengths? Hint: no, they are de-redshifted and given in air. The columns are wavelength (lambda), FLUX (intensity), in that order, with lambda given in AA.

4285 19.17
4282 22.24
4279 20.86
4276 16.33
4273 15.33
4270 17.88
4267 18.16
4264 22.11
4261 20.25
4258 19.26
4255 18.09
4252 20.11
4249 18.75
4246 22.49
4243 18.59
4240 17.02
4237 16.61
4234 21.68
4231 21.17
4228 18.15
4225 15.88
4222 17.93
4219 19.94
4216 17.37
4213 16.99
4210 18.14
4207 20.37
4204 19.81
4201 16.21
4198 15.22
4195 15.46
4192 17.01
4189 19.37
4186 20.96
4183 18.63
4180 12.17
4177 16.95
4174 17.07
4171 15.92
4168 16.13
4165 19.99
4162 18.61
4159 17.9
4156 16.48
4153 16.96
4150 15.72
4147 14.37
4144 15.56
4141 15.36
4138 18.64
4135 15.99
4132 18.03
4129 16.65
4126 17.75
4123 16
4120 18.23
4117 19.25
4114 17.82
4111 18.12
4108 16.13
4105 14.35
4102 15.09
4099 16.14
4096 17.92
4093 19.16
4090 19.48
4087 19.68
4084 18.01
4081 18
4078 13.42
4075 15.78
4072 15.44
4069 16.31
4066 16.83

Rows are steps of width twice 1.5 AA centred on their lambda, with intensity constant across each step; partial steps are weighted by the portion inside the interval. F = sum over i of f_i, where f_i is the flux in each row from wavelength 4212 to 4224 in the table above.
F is 72.2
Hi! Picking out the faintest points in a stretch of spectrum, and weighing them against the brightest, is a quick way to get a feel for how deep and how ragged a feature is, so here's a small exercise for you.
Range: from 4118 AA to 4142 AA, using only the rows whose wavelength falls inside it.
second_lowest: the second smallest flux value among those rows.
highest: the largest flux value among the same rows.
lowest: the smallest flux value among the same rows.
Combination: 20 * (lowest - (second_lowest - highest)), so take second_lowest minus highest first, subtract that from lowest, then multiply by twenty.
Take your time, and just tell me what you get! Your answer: 360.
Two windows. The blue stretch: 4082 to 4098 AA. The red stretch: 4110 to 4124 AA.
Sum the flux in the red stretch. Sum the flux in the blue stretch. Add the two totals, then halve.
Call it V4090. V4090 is 92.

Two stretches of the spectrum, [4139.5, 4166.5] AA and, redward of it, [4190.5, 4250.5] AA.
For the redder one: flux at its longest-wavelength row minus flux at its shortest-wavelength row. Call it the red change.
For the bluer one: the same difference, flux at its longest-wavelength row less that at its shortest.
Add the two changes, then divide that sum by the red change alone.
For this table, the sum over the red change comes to 3.7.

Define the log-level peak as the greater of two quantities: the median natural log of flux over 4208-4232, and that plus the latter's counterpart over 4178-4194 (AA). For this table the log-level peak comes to 5.82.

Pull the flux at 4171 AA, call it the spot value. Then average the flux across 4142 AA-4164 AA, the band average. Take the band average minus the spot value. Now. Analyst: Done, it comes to 0.6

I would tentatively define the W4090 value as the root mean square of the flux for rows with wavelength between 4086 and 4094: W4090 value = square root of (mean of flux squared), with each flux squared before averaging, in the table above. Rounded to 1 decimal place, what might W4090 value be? 19.4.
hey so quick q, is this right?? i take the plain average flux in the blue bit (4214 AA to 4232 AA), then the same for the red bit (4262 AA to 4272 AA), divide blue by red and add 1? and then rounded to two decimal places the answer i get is 1.95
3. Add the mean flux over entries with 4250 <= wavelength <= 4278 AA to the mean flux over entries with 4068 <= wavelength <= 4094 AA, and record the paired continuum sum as 35.9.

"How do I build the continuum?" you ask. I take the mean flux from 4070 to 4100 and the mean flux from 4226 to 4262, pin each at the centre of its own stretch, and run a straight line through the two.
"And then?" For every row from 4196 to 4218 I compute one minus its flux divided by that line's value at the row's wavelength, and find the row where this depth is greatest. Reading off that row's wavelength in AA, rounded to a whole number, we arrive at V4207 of 4198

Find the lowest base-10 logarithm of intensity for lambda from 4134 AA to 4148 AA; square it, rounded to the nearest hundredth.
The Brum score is 1.34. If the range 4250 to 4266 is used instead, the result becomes 1.58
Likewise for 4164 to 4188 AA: 1.18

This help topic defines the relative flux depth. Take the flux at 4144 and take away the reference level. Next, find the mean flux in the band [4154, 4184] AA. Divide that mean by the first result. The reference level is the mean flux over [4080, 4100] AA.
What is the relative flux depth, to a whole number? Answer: -6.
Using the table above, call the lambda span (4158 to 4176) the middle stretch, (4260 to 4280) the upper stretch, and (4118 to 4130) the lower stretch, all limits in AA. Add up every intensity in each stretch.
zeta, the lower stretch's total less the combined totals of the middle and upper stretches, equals -168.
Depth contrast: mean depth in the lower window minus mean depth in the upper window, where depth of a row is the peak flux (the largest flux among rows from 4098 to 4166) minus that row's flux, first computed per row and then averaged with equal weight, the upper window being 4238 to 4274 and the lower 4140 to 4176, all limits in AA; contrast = 2.3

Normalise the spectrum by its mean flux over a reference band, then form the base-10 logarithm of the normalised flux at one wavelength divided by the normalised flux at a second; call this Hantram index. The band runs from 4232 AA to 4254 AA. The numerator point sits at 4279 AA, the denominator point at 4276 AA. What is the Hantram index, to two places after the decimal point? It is 0.11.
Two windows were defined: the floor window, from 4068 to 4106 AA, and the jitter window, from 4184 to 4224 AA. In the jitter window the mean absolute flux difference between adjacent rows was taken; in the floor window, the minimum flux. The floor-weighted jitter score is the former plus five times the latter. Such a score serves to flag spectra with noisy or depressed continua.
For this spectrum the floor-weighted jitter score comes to 68.7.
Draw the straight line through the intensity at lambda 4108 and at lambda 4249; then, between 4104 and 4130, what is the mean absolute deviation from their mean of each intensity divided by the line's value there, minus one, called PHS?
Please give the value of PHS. 0.074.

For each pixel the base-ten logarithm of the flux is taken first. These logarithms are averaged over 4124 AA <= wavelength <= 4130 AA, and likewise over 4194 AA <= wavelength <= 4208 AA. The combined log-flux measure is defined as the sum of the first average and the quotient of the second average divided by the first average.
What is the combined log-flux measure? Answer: 2.24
